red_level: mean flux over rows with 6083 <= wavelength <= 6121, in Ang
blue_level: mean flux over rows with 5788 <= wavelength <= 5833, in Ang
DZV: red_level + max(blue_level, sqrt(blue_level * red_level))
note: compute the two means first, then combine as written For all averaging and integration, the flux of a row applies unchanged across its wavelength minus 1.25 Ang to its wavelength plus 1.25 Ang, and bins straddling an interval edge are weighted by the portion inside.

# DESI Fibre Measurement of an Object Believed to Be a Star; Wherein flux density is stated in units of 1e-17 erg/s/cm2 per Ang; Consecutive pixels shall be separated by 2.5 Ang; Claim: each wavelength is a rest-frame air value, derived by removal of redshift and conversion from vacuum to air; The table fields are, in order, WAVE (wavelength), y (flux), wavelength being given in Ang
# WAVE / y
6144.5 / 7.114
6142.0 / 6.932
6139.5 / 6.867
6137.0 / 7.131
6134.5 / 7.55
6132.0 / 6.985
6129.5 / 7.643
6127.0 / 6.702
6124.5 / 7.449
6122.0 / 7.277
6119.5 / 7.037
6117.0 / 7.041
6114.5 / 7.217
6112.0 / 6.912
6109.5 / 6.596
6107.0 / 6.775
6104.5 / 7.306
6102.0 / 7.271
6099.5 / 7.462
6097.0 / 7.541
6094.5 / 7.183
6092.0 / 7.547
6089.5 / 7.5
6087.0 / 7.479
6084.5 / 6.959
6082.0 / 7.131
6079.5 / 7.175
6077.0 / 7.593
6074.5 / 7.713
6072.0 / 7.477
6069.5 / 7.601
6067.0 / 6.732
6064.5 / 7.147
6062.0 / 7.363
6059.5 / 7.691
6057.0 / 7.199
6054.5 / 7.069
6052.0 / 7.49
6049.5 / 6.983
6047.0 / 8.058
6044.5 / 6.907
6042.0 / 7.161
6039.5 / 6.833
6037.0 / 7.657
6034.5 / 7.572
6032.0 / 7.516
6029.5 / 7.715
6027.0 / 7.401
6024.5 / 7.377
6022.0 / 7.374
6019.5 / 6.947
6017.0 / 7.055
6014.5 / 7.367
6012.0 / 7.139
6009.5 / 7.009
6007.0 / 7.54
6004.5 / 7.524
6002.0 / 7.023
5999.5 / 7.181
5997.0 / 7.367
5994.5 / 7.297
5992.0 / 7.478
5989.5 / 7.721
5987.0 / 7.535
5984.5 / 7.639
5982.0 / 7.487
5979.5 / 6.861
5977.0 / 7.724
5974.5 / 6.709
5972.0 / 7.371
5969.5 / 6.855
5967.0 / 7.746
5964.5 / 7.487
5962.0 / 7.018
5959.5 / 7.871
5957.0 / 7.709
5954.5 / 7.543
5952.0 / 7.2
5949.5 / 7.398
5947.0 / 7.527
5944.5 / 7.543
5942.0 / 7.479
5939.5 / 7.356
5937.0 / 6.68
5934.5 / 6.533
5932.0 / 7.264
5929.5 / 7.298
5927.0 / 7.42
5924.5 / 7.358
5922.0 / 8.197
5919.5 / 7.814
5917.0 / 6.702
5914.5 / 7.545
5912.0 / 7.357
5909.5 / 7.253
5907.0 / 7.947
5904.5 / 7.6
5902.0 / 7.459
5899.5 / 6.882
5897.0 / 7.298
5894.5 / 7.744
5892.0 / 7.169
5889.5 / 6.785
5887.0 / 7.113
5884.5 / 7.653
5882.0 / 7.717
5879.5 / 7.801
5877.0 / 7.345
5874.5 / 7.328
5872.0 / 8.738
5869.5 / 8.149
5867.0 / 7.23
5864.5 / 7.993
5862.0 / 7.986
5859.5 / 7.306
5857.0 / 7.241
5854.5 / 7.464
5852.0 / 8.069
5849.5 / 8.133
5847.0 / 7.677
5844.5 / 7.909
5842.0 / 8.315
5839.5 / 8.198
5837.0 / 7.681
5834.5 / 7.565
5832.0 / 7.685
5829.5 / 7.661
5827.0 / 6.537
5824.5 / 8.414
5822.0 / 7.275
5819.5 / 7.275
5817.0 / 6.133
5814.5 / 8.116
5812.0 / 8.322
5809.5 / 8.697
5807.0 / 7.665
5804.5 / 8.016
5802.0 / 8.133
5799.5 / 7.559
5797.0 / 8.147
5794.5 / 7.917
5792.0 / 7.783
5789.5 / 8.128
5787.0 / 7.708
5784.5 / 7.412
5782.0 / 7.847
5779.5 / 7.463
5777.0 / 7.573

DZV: 14.9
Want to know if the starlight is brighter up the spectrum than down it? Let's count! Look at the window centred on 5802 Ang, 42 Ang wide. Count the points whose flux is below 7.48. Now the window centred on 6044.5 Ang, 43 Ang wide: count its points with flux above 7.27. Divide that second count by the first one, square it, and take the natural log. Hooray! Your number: 1.8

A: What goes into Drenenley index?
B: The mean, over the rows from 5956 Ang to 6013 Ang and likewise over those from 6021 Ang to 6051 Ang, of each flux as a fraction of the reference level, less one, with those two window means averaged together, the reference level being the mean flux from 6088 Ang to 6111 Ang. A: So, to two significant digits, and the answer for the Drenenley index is 0.018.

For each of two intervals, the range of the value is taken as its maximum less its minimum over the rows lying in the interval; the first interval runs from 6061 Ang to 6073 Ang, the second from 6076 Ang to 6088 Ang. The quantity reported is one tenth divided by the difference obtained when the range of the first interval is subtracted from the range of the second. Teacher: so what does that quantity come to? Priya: -0.4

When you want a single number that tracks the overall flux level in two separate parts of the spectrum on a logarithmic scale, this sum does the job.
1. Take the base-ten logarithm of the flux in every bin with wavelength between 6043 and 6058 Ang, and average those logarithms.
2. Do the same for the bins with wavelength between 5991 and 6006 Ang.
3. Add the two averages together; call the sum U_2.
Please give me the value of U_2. 1.726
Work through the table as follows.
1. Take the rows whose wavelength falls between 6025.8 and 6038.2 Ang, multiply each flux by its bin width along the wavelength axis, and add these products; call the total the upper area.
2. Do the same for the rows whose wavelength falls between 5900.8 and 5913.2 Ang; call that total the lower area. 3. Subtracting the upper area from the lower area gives -1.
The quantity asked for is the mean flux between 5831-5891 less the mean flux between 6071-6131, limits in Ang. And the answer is 0.46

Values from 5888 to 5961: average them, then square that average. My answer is 54.4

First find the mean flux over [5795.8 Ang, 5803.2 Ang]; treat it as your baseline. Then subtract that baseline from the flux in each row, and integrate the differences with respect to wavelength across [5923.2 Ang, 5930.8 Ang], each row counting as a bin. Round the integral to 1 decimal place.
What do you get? -4.4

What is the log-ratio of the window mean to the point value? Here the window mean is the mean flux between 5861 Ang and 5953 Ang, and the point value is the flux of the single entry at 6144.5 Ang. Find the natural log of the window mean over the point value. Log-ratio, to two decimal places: 0.05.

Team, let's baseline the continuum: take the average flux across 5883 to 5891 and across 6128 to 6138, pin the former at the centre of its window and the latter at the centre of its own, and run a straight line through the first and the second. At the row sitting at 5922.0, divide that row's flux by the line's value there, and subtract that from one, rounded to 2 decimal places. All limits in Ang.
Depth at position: -0.14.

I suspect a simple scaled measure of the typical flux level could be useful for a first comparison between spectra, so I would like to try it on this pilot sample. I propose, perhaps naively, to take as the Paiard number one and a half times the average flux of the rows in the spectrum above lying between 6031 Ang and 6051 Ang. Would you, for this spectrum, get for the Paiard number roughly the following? 11.0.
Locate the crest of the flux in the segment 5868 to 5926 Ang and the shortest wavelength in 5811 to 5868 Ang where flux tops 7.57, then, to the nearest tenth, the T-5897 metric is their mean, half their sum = 5842.0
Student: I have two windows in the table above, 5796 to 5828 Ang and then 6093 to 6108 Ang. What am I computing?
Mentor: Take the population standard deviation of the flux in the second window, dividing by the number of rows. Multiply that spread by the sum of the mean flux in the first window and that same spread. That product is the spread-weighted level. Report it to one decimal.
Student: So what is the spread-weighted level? 2.0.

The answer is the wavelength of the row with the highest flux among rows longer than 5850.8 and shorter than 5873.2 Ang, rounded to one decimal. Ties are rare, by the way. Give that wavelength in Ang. 5872.0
